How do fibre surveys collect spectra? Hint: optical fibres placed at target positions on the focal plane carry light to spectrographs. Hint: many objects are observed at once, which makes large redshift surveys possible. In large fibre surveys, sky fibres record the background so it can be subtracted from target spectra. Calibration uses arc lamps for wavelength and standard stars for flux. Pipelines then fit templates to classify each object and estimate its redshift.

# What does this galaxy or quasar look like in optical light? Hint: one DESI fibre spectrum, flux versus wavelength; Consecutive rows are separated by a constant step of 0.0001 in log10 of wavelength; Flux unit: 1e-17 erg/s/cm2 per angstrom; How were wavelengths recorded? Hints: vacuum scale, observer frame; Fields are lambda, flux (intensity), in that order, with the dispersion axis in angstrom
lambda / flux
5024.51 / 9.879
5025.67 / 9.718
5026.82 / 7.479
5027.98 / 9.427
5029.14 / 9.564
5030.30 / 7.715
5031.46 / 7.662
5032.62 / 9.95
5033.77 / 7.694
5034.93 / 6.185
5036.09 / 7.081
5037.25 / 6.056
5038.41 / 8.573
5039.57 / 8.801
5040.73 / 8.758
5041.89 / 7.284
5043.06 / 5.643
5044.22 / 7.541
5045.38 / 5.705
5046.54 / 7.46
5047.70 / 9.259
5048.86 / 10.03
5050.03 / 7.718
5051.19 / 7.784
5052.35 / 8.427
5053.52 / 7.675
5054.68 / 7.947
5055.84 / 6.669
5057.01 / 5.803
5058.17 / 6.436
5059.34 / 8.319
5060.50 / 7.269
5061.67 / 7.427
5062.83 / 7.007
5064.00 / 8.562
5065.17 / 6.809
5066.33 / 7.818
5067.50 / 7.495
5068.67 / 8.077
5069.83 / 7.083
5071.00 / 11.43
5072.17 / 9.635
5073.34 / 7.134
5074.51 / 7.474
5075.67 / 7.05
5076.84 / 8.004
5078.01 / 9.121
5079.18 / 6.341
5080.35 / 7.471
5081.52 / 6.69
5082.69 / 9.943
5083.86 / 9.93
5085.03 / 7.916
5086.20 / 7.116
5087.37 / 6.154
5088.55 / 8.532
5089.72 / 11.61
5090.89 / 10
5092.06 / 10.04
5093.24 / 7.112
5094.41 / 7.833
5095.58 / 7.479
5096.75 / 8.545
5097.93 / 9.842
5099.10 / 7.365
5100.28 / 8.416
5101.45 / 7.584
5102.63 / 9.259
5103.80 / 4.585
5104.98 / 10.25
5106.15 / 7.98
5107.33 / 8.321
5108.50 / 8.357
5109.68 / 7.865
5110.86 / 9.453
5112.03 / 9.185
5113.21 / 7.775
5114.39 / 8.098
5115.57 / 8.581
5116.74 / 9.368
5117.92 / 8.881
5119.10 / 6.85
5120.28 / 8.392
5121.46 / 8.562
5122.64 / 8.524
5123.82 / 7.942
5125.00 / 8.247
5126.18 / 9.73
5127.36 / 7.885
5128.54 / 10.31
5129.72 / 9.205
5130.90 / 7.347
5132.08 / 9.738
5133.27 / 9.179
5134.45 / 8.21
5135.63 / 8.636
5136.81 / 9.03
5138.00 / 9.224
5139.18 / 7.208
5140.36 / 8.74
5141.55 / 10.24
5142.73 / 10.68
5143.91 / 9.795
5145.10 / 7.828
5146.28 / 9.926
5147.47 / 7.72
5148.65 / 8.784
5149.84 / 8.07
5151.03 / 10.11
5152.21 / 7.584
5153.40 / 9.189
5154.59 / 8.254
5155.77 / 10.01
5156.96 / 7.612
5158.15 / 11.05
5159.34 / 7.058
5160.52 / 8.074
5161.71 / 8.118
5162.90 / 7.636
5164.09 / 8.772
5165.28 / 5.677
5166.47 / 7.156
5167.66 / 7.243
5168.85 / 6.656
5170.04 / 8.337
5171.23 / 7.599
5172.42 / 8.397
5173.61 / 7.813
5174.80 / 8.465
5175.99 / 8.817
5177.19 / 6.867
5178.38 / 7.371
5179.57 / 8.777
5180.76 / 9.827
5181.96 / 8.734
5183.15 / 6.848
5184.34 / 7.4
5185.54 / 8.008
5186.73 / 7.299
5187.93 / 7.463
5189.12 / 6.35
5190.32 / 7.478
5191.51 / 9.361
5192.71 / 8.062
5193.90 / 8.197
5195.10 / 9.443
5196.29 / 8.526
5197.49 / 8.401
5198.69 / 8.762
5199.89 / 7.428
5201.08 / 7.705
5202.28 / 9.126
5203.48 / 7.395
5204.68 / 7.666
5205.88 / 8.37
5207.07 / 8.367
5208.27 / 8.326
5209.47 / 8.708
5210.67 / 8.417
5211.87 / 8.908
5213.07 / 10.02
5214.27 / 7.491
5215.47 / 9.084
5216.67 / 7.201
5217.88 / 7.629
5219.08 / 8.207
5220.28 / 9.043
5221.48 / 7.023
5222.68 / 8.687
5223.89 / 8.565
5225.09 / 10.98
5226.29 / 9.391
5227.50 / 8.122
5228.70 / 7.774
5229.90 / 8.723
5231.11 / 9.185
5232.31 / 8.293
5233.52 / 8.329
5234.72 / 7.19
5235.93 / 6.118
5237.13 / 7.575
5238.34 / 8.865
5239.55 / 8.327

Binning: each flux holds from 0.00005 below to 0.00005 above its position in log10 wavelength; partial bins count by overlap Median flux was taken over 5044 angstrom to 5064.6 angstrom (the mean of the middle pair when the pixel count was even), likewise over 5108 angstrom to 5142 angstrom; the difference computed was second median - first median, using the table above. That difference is 1.0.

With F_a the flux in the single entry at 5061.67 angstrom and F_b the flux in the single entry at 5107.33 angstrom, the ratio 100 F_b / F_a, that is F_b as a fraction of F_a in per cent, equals 112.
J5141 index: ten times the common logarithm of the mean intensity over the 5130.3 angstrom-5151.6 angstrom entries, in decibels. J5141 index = 9.50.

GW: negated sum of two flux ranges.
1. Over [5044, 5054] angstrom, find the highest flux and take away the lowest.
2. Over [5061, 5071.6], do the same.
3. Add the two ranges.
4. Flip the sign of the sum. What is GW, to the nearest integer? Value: -9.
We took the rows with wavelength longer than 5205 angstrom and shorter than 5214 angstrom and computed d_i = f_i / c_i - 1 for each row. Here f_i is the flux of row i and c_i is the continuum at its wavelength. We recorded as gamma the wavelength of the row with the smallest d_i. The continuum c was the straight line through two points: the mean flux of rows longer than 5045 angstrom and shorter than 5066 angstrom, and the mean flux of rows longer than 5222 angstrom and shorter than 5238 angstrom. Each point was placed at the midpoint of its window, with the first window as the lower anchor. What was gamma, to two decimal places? 5208.27 angstrom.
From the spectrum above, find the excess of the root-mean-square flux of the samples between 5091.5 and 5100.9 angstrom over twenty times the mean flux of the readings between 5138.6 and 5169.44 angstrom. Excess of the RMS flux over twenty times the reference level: -160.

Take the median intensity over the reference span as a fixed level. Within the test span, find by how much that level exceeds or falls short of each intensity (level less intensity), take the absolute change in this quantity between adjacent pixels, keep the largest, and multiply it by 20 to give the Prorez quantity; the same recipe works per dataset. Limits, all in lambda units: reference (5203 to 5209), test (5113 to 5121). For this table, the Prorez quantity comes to 40.6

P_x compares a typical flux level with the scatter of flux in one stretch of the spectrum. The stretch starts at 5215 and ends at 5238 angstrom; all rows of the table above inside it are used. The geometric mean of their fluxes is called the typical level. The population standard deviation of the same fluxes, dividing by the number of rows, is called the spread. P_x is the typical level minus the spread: 7.16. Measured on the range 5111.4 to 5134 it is 7.72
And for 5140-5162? 7.64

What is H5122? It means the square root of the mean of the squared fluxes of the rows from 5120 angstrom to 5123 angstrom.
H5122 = 8.49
